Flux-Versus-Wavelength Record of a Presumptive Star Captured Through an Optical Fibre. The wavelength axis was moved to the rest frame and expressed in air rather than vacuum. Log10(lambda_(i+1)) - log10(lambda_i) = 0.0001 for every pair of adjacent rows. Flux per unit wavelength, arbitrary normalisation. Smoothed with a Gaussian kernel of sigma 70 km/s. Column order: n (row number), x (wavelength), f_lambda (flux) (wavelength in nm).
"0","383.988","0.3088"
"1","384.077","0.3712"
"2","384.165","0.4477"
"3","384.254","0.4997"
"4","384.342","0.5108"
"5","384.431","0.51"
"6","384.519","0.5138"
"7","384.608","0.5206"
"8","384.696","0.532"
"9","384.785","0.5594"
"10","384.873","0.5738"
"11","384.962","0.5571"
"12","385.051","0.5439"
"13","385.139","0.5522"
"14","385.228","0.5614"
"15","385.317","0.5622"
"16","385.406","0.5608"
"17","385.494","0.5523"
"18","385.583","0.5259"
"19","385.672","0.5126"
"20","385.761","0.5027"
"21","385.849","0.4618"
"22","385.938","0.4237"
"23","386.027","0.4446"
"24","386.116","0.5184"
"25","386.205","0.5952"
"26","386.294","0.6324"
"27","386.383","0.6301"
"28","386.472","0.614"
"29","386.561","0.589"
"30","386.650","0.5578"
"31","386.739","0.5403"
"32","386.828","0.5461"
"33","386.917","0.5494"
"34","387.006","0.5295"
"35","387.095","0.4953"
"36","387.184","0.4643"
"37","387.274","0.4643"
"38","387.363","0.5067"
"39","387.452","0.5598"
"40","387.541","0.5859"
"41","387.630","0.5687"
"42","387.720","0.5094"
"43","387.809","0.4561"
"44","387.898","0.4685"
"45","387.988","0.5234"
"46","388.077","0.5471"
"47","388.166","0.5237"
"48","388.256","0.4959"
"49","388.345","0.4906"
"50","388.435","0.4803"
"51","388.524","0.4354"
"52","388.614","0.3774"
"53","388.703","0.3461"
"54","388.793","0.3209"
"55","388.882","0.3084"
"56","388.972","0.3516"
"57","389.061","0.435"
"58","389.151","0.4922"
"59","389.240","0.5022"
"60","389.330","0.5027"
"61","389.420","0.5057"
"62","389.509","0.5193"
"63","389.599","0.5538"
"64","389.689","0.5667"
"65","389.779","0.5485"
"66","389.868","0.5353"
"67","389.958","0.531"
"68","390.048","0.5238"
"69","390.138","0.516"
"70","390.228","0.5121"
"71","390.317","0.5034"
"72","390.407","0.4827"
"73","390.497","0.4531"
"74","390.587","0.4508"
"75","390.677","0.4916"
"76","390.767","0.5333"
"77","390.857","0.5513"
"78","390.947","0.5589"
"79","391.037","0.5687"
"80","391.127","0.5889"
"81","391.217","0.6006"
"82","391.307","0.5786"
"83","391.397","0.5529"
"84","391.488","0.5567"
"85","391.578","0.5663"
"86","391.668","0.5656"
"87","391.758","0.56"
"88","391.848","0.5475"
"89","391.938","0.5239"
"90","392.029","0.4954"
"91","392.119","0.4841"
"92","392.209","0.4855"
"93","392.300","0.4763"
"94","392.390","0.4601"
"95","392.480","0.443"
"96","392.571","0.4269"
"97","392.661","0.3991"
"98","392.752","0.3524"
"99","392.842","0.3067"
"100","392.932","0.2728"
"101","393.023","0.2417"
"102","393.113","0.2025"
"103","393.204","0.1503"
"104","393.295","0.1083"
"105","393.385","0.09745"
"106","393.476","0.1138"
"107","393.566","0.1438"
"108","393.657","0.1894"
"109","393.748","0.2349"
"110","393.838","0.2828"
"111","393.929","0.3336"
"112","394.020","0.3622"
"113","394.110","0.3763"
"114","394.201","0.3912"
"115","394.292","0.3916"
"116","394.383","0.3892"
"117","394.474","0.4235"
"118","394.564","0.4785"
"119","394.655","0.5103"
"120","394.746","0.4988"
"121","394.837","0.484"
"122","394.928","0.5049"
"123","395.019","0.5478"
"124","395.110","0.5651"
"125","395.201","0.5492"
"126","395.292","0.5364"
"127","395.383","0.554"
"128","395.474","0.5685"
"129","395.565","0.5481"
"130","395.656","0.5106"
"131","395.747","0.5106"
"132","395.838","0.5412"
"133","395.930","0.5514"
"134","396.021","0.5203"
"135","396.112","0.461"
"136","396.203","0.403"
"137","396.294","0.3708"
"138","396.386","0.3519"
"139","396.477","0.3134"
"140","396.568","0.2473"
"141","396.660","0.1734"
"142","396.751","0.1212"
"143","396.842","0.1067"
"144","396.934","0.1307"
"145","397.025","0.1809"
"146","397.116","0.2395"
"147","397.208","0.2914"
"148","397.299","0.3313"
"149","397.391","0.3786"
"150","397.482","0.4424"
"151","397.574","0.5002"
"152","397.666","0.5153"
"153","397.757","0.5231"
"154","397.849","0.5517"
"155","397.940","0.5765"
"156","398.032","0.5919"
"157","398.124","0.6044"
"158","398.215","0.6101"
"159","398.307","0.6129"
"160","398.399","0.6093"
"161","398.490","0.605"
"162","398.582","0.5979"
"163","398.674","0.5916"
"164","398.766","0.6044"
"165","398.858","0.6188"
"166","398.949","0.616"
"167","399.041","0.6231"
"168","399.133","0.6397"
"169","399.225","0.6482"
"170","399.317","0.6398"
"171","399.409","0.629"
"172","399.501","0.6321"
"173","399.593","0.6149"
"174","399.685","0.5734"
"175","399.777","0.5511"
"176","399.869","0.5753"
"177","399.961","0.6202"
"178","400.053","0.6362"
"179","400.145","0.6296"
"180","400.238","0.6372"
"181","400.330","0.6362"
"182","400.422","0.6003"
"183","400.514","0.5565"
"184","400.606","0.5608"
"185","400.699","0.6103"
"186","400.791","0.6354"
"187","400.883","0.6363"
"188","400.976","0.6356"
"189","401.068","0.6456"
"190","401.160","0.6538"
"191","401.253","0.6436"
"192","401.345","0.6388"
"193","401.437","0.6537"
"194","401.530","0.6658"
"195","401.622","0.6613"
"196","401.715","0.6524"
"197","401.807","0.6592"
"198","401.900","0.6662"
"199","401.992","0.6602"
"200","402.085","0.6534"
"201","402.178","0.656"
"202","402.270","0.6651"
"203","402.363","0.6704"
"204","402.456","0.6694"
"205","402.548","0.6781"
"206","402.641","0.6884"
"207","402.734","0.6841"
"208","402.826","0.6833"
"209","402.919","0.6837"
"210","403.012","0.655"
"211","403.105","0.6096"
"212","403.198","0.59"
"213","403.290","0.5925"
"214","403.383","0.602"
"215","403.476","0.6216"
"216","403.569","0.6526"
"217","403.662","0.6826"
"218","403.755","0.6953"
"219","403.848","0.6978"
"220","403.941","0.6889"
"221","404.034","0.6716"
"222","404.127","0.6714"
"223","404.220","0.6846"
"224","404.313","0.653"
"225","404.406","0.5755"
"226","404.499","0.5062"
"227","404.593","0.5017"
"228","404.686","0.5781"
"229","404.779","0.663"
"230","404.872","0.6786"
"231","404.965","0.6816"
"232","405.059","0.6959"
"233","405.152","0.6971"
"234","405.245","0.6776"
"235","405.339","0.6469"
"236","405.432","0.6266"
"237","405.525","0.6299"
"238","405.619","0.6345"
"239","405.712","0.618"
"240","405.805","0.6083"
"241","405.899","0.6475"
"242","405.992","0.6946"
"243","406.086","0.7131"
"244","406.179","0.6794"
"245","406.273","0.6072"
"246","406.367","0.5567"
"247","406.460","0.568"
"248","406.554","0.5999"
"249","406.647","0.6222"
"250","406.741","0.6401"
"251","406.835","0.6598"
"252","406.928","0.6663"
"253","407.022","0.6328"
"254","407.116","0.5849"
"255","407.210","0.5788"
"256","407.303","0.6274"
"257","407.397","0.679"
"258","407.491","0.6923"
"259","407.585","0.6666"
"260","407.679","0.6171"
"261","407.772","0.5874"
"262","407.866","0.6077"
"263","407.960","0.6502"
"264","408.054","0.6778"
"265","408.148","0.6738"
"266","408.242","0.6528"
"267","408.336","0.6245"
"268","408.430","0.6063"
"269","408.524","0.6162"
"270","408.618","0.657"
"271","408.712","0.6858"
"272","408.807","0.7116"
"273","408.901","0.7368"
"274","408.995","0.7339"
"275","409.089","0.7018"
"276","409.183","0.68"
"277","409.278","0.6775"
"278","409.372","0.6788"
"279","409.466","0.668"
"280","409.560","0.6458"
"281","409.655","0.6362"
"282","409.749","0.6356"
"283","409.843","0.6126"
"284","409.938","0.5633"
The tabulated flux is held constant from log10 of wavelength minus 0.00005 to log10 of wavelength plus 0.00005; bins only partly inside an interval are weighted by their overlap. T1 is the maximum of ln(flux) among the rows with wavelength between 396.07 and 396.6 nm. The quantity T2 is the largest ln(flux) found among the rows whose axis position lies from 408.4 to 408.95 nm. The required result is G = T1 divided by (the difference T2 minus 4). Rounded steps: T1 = -0.77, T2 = -0.3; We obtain 0.18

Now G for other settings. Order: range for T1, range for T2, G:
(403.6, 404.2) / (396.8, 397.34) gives 0.07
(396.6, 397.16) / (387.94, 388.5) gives 0.31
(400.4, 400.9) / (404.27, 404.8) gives 0.10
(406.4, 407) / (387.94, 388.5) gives 0.09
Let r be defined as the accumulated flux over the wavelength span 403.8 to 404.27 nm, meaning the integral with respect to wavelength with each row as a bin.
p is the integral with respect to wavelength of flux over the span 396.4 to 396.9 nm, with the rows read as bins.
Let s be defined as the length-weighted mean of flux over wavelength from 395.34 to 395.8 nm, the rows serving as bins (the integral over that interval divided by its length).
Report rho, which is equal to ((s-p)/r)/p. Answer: 14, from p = 0.10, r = 0.321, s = 0.54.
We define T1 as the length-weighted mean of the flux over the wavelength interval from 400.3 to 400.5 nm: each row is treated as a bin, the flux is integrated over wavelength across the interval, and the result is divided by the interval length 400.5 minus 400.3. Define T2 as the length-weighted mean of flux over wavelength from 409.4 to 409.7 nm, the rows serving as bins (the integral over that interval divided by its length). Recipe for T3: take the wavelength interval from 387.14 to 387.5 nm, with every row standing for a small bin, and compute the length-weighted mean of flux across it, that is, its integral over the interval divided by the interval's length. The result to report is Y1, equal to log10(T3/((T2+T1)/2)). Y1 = -0.10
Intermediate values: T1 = 0.608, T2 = 0.65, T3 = 0.50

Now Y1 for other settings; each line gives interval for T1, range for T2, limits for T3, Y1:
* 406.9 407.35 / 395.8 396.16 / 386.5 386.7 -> 0.01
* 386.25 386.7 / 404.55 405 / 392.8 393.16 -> -0.38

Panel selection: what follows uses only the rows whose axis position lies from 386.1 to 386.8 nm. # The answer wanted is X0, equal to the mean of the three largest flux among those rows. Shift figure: 0.63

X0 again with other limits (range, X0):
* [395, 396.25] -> 0.56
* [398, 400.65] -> 0.64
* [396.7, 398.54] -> 0.61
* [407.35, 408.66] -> 0.68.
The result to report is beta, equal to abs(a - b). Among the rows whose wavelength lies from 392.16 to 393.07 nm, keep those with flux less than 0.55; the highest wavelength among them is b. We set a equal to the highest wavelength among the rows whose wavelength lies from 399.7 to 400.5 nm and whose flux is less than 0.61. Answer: 7.40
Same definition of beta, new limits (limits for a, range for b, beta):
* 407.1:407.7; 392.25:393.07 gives 14.19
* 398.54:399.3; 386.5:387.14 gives 11.67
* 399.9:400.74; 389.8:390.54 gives 10.11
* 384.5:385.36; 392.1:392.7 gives 7.34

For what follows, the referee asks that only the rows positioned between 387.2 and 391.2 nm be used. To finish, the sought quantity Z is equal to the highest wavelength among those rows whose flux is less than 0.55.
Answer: 390.767 nm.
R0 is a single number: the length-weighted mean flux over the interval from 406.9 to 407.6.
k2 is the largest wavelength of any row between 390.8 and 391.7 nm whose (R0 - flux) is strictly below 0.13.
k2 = 391.668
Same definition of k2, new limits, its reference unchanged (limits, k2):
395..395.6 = 395.565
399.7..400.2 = 400.145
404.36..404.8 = 404.779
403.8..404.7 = 404.686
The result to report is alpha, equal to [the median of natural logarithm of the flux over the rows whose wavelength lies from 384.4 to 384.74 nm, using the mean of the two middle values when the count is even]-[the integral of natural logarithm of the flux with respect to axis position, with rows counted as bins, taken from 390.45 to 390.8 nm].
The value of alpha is -0.40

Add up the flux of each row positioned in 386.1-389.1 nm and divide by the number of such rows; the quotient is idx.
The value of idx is 0.50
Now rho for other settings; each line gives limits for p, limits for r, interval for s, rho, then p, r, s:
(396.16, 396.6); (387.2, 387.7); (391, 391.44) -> 11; 0.15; 0.265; 0.58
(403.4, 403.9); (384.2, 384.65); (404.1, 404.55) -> 4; 0.33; 0.229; 0.61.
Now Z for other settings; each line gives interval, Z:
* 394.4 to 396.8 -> 396.751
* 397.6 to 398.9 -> 397.757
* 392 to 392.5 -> 392.480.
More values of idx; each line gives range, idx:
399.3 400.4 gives 0.61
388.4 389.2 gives 0.39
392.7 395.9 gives 0.38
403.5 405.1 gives 0.65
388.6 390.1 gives 0.47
